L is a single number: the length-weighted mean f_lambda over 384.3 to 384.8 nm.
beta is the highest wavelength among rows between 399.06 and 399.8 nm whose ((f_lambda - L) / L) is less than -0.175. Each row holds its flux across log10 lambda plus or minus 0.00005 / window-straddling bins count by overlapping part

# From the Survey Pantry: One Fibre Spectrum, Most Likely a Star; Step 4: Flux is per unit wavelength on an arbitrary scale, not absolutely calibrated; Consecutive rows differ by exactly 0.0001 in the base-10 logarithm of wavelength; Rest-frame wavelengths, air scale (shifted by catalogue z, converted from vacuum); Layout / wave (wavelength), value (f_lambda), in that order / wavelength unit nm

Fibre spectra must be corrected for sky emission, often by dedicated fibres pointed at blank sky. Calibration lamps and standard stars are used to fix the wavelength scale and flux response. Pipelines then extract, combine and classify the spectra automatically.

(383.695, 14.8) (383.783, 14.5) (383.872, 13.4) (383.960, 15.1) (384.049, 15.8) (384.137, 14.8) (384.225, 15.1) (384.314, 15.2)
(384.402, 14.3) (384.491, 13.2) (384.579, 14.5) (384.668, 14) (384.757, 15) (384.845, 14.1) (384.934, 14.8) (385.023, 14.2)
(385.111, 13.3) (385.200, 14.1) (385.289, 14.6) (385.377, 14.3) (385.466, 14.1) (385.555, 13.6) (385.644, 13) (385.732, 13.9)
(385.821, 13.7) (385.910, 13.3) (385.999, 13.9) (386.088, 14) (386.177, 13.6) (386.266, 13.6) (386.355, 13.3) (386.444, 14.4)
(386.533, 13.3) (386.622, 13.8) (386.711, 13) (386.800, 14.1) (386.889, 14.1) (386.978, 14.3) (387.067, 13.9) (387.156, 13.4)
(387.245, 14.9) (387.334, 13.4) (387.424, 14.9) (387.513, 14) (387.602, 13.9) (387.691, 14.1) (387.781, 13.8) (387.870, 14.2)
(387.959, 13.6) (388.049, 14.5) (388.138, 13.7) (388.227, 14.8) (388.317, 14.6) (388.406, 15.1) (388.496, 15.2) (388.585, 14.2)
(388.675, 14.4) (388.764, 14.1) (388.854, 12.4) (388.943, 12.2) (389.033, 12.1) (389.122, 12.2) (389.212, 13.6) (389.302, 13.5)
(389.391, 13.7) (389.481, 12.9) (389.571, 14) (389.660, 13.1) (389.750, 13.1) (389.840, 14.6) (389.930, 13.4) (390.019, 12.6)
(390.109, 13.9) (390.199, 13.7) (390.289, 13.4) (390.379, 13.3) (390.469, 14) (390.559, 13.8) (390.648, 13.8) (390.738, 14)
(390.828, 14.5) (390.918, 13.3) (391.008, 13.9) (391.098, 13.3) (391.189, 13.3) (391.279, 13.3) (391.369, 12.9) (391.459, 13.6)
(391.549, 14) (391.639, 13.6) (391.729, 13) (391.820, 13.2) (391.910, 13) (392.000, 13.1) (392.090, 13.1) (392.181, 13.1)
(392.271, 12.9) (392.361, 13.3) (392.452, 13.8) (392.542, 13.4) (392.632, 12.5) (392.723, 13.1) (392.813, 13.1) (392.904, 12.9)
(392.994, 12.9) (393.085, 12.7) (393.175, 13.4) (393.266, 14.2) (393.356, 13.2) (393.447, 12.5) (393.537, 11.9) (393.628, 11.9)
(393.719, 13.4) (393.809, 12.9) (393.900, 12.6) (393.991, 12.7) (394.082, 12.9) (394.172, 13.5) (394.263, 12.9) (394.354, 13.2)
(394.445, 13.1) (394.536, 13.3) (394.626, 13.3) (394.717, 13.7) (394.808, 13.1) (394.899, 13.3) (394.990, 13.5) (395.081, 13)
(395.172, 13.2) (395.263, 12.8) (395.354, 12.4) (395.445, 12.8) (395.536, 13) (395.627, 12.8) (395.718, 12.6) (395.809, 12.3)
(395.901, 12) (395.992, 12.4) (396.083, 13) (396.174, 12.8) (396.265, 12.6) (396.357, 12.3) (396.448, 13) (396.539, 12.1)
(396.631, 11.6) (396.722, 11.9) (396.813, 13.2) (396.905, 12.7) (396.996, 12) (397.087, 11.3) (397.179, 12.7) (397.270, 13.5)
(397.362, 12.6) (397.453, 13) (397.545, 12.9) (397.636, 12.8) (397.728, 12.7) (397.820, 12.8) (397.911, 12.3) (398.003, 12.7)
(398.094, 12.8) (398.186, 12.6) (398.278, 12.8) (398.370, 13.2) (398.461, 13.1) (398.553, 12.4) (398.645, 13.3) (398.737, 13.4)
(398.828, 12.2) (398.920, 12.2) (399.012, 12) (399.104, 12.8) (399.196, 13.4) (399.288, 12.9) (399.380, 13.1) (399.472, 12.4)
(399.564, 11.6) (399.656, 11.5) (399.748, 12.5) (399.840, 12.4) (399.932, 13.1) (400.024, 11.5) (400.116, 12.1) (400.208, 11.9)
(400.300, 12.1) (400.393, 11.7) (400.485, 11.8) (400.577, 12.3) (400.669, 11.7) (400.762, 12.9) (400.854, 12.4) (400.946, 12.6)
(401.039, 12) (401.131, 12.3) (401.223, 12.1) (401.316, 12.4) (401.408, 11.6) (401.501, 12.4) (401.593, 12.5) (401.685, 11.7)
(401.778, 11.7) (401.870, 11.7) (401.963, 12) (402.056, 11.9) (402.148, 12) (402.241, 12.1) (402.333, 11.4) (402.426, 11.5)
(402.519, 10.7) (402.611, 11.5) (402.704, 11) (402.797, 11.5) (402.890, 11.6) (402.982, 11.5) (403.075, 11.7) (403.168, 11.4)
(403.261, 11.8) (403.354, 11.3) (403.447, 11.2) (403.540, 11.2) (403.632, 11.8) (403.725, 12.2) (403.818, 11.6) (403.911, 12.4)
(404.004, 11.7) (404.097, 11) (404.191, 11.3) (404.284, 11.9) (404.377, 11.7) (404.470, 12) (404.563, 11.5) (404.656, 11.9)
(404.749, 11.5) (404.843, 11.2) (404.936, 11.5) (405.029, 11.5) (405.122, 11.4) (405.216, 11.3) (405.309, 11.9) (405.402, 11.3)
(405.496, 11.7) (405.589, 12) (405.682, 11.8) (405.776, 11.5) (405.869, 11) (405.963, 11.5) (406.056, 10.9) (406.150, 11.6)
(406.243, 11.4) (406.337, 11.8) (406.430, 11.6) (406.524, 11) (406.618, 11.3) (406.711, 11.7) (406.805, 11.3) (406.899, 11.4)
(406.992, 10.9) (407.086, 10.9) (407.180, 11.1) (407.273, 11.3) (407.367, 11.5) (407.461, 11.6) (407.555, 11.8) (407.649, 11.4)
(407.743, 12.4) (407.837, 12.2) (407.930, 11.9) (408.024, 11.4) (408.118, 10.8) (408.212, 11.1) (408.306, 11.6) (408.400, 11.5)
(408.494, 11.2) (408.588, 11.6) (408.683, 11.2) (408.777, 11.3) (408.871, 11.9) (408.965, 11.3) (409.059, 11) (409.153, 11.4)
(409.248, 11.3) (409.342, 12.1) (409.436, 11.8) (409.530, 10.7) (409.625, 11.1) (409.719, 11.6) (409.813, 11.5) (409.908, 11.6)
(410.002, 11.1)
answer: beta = 399.656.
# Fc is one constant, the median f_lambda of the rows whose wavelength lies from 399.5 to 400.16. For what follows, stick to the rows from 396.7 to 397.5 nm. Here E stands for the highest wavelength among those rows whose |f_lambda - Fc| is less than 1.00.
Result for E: 397.453 nm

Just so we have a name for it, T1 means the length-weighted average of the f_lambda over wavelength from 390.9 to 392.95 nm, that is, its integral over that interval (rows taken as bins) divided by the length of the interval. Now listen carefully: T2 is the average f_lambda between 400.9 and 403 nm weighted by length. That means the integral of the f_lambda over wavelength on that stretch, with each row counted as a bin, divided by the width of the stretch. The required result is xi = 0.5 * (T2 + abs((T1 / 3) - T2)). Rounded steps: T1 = 13.2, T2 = 11.8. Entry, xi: 9.6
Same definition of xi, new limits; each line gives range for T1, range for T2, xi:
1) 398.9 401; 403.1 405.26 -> 9.5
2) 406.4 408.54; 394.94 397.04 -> 10.7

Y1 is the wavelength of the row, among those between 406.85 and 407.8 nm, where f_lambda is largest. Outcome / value 407.743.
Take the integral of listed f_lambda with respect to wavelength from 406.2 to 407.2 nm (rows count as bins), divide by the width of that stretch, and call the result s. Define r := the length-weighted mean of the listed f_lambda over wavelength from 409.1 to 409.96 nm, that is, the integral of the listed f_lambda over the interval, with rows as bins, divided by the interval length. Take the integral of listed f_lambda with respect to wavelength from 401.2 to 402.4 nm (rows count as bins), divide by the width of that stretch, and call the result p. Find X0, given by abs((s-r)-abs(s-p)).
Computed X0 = 0.8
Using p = 11.9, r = 11.4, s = 11.3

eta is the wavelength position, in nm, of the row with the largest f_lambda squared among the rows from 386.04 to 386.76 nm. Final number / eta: 386.444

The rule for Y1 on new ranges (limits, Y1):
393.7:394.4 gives 394.172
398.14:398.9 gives 398.737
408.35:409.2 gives 408.871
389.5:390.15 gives 389.840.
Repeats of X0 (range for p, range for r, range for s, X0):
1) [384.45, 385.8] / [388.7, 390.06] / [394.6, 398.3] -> 1.8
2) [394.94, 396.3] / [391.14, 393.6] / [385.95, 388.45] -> 0.4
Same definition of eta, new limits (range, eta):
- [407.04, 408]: 407.743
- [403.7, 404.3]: 403.911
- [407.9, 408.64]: 407.930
